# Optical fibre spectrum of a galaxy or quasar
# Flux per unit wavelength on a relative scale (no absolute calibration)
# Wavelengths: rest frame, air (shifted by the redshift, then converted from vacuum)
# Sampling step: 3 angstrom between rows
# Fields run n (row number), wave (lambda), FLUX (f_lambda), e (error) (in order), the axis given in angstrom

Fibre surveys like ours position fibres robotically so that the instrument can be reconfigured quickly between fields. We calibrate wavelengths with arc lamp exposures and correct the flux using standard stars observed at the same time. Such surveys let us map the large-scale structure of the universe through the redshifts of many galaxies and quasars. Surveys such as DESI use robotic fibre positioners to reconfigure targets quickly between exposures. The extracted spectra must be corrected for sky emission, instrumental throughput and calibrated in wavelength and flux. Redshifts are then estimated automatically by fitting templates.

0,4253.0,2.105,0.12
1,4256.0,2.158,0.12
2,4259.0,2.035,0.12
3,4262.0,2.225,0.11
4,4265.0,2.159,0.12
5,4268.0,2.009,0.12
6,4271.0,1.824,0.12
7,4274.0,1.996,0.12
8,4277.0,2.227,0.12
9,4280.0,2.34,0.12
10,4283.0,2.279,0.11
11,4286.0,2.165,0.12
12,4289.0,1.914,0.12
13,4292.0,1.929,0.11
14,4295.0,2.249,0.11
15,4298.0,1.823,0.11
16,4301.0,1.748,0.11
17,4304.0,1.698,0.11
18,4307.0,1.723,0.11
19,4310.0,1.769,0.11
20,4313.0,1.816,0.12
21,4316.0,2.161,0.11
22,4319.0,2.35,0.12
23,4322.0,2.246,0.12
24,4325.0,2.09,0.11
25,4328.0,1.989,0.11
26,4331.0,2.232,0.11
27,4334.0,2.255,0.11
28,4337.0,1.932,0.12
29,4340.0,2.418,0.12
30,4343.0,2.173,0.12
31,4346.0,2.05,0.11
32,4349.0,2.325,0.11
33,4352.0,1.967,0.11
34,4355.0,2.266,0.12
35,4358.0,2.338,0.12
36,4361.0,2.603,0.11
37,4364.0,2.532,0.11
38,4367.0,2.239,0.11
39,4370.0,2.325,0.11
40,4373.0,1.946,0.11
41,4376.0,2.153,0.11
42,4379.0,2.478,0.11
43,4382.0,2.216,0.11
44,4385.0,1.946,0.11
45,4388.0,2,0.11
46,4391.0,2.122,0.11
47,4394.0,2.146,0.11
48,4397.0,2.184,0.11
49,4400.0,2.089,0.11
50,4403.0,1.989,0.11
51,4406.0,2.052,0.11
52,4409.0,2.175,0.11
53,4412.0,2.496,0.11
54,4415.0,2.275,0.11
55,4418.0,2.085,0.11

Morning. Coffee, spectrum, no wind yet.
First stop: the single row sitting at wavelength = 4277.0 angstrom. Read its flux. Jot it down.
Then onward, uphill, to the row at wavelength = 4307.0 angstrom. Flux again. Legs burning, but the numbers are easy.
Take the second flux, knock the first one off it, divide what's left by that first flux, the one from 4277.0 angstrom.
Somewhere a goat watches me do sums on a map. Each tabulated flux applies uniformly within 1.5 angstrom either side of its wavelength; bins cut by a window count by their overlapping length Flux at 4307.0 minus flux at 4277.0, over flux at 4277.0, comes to -0.23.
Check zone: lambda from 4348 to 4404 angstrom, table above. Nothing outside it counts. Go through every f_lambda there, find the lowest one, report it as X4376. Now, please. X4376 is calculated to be 1.946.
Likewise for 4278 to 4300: 1.823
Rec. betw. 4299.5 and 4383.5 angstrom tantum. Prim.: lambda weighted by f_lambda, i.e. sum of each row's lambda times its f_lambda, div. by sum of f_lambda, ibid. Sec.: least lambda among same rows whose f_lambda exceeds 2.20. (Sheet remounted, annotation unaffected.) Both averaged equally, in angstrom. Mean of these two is 4331.1 angstrom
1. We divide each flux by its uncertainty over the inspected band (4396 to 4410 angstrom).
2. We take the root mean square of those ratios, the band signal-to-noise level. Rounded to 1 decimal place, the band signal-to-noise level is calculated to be 19.1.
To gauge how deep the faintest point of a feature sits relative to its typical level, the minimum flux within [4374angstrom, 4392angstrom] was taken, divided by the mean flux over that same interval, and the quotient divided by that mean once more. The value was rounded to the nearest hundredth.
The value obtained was 0.42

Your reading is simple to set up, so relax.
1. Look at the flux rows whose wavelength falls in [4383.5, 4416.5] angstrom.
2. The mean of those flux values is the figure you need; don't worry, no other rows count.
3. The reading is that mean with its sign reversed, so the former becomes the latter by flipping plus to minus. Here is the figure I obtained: -2.13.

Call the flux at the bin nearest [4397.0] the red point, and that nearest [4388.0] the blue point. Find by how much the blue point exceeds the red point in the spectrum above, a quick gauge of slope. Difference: -0.18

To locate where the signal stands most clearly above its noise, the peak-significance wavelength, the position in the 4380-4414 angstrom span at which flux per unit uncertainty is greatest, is 4412.0 angstrom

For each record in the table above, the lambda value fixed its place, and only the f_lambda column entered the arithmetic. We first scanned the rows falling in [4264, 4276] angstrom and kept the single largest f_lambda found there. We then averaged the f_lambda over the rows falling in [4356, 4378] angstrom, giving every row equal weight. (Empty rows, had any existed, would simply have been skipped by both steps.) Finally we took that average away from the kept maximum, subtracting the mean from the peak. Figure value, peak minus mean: -0.15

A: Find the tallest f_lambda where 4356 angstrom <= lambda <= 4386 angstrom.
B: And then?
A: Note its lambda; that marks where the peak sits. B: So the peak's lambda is 4361.0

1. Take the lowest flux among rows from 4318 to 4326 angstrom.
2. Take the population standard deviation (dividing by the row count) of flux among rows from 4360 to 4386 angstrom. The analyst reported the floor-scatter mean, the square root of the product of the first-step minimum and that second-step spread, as 0.68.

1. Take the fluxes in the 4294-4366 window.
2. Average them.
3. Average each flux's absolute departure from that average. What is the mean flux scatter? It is 0.22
